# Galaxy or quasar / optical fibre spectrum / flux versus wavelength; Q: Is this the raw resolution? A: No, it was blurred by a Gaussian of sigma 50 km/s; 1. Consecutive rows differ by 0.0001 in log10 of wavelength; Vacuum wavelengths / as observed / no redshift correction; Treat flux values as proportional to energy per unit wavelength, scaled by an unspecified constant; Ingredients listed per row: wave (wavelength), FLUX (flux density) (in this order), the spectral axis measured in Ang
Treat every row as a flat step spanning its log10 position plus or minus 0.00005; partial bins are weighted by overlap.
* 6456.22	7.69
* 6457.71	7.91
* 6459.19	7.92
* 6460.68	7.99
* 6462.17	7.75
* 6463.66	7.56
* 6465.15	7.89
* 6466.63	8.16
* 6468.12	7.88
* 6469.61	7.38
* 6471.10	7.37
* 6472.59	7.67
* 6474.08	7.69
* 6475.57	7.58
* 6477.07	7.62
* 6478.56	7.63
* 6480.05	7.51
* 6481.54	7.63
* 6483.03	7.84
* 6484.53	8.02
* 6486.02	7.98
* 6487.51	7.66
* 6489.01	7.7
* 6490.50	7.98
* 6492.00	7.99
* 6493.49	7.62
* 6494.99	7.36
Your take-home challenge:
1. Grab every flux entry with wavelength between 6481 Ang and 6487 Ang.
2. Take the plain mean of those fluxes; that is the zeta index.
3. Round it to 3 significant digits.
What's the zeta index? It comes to 7.87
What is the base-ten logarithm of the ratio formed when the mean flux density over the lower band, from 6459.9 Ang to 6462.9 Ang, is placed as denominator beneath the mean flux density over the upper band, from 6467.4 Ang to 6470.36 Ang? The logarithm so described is -0.013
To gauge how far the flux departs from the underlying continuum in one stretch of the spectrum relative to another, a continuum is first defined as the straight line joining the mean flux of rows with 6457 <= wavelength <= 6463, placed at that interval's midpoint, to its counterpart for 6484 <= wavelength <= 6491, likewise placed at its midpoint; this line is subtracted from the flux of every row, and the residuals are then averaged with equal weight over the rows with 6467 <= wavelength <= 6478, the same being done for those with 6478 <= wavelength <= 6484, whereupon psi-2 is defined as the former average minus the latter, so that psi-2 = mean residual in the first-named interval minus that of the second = -0.06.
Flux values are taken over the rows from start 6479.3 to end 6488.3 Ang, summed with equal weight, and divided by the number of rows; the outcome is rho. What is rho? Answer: 7.77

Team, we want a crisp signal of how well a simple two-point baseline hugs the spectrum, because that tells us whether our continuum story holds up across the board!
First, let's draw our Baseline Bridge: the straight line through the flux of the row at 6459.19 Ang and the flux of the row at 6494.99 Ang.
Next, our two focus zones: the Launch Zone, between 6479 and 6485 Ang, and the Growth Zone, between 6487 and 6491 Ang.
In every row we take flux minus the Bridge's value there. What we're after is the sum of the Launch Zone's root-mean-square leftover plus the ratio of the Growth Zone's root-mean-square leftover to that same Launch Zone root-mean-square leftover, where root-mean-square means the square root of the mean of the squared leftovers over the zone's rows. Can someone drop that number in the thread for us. 1.53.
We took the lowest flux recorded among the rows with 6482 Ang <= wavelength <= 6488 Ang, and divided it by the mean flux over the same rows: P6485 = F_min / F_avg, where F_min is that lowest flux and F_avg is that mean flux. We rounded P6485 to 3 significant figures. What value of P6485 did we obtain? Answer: 0.973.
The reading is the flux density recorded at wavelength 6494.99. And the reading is 7.36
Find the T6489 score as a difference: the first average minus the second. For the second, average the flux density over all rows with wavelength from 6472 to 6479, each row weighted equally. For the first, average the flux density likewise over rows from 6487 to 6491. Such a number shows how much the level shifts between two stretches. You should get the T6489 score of 0.14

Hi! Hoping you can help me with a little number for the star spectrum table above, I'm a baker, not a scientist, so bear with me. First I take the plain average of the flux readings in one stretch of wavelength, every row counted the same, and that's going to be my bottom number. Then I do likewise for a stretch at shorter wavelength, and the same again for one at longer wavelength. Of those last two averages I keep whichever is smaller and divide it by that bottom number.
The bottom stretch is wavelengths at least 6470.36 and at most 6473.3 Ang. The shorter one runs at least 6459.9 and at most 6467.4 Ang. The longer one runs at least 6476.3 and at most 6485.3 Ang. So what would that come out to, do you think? 1.025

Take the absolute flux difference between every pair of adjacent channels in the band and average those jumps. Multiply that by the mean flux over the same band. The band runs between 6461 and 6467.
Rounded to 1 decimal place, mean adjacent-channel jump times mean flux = 2.1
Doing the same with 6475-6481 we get 0.4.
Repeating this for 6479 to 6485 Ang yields 1.3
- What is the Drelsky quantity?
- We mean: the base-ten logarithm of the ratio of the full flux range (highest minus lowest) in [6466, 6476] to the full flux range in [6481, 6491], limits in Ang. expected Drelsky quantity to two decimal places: 0.31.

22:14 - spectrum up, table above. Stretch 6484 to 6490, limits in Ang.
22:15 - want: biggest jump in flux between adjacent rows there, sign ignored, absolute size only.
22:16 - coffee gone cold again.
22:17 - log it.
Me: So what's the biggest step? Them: 0.32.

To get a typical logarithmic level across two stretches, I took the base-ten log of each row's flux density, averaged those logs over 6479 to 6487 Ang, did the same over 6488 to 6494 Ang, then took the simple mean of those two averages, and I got 0.892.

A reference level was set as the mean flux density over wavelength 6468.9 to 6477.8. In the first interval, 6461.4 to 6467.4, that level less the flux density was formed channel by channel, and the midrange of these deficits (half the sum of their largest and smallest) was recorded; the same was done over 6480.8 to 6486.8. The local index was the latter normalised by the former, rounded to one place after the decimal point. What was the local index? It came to 0.9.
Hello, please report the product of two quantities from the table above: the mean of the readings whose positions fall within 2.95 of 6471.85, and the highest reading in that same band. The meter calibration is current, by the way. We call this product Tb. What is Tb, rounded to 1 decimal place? 57.9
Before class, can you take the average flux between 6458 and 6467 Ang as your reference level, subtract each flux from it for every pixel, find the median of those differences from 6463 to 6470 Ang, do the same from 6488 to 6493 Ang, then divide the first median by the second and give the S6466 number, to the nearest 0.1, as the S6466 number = 0.0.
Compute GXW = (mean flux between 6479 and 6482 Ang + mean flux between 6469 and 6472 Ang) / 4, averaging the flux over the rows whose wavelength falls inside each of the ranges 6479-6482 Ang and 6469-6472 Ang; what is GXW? 3.74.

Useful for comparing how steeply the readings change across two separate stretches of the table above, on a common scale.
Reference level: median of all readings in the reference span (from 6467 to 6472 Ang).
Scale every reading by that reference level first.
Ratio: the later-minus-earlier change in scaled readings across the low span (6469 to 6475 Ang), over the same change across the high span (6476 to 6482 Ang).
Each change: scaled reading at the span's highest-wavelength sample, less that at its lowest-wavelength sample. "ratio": 31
